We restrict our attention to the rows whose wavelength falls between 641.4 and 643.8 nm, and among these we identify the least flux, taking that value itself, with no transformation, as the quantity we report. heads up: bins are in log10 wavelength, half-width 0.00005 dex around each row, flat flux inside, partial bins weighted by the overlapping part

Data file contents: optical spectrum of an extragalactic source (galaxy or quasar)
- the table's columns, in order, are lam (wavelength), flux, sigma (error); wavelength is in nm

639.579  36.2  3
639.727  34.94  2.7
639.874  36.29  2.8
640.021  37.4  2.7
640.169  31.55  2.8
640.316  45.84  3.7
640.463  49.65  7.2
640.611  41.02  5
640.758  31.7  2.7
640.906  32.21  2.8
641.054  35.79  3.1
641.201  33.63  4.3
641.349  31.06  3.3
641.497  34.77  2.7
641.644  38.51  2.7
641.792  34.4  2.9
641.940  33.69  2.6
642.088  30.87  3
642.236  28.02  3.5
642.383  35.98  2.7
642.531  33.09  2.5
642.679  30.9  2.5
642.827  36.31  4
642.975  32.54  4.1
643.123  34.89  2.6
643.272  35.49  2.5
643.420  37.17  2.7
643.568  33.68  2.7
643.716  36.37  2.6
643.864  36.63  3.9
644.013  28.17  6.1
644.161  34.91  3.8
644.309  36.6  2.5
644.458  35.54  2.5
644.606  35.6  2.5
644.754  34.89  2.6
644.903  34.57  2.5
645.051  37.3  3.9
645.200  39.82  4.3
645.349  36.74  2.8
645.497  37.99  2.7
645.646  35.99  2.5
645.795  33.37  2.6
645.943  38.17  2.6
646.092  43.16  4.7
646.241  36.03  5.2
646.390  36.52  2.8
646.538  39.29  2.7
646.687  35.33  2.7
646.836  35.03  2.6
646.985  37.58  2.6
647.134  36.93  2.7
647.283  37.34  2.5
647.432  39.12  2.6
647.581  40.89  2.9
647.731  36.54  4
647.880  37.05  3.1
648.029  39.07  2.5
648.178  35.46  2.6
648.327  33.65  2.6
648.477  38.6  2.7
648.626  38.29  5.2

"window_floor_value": 28.02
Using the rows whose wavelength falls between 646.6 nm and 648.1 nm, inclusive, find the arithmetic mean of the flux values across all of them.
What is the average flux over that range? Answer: 37.5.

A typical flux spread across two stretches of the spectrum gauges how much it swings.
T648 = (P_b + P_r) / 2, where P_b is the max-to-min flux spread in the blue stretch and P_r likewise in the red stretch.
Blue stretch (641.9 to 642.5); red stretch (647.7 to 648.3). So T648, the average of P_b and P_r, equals 5.8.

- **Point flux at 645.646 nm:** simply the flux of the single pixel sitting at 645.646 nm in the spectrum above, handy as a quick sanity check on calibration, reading 35.99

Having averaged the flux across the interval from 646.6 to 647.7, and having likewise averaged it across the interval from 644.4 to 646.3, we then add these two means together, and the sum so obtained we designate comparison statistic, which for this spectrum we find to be 74.3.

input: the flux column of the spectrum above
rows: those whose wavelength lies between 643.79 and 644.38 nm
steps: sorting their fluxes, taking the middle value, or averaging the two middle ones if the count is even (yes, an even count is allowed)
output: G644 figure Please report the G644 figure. 35.8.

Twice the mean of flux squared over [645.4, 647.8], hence 2816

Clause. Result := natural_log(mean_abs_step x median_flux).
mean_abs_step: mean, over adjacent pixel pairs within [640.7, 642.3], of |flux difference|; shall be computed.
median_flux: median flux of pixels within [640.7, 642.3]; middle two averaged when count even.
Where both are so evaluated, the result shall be 4.50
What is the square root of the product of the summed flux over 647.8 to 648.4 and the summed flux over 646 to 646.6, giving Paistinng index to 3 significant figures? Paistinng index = 150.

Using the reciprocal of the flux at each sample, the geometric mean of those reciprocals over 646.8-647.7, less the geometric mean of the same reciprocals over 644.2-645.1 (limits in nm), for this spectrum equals -0.0015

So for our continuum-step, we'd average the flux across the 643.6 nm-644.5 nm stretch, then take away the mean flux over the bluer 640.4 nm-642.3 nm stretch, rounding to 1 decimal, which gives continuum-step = -0.3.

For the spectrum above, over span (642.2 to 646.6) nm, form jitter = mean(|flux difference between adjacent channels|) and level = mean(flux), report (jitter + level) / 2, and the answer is 19.3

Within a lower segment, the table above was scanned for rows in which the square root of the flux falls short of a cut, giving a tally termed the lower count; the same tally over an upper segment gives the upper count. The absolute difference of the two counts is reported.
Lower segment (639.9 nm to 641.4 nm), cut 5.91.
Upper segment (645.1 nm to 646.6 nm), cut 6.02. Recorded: 2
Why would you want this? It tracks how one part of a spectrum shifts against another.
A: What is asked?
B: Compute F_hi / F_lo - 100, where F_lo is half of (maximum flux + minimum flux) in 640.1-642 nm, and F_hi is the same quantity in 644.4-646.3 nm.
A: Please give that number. -99.05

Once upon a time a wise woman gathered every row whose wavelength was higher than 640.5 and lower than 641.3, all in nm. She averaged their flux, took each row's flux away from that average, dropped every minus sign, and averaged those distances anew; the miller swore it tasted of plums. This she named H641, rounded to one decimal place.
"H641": 2.8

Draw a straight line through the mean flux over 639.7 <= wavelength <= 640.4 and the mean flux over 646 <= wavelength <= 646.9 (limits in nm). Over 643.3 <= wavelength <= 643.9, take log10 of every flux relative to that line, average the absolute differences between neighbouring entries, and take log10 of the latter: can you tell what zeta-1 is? -1.58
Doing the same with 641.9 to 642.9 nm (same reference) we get -1.27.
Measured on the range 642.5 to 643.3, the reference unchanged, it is -1.43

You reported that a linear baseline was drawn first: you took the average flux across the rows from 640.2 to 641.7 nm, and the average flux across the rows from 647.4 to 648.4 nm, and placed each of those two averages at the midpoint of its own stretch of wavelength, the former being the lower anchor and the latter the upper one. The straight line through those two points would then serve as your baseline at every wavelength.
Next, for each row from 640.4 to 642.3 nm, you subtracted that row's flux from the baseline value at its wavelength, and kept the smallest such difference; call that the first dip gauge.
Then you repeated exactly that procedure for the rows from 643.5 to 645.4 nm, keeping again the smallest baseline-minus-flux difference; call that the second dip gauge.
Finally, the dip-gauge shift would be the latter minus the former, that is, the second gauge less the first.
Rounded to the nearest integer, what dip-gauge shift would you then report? 10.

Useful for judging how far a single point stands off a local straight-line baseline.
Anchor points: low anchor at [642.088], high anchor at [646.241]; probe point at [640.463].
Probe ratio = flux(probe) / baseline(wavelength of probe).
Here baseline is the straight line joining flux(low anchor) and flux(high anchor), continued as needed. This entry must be 1.72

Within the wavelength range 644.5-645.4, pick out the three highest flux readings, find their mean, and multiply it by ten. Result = 380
